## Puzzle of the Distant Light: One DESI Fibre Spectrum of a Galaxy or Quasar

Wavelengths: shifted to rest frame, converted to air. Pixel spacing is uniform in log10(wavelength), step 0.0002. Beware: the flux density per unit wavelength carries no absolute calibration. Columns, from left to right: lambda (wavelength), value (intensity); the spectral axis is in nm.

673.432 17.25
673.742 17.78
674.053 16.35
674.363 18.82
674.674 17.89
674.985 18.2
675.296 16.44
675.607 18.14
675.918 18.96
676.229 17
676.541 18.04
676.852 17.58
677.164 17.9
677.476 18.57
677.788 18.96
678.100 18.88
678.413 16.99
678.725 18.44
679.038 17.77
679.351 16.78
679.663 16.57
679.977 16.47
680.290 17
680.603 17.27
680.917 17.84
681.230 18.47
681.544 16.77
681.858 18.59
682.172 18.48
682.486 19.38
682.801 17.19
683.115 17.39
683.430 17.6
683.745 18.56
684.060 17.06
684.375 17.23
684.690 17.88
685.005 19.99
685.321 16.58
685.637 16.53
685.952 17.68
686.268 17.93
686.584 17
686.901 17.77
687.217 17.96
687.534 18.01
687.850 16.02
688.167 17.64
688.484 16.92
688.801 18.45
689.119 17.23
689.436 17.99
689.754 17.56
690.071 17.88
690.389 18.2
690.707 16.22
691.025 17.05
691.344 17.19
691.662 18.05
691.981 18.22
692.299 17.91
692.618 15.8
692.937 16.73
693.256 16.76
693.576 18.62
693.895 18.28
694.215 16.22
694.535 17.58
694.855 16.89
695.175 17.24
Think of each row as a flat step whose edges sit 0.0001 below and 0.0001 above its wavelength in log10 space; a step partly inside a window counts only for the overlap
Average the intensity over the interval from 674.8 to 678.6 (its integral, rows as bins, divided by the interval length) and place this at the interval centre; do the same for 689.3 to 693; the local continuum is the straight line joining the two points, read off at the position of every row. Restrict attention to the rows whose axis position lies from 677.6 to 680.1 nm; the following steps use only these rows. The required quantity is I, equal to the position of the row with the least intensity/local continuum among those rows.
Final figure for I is 679.977 nm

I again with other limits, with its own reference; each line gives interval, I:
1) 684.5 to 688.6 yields 687.850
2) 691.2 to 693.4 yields 692.618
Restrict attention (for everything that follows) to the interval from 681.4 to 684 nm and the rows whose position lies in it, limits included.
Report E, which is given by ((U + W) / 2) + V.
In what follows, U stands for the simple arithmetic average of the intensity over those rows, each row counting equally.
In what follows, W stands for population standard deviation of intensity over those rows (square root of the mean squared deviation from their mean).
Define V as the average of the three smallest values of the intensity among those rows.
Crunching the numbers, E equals 26.5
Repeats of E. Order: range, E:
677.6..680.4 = 25.8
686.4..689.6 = 25.7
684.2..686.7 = 26.0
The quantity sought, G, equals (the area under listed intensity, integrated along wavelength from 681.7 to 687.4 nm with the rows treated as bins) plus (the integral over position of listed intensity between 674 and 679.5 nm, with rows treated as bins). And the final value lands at 200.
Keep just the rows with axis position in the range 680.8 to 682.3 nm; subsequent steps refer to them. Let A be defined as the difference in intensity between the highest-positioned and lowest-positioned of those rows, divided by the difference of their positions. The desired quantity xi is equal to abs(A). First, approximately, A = 0.51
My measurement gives 0.51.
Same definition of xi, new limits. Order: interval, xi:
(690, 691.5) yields 0.54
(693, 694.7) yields 0.64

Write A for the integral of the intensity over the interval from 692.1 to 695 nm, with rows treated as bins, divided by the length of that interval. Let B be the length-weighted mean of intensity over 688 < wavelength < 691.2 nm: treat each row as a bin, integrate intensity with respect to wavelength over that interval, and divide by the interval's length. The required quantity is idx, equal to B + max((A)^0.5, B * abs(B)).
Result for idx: 324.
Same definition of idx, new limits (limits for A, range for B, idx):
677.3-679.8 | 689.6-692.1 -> 325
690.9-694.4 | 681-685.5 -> 339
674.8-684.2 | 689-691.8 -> 323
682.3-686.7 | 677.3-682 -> 331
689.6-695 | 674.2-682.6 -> 337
